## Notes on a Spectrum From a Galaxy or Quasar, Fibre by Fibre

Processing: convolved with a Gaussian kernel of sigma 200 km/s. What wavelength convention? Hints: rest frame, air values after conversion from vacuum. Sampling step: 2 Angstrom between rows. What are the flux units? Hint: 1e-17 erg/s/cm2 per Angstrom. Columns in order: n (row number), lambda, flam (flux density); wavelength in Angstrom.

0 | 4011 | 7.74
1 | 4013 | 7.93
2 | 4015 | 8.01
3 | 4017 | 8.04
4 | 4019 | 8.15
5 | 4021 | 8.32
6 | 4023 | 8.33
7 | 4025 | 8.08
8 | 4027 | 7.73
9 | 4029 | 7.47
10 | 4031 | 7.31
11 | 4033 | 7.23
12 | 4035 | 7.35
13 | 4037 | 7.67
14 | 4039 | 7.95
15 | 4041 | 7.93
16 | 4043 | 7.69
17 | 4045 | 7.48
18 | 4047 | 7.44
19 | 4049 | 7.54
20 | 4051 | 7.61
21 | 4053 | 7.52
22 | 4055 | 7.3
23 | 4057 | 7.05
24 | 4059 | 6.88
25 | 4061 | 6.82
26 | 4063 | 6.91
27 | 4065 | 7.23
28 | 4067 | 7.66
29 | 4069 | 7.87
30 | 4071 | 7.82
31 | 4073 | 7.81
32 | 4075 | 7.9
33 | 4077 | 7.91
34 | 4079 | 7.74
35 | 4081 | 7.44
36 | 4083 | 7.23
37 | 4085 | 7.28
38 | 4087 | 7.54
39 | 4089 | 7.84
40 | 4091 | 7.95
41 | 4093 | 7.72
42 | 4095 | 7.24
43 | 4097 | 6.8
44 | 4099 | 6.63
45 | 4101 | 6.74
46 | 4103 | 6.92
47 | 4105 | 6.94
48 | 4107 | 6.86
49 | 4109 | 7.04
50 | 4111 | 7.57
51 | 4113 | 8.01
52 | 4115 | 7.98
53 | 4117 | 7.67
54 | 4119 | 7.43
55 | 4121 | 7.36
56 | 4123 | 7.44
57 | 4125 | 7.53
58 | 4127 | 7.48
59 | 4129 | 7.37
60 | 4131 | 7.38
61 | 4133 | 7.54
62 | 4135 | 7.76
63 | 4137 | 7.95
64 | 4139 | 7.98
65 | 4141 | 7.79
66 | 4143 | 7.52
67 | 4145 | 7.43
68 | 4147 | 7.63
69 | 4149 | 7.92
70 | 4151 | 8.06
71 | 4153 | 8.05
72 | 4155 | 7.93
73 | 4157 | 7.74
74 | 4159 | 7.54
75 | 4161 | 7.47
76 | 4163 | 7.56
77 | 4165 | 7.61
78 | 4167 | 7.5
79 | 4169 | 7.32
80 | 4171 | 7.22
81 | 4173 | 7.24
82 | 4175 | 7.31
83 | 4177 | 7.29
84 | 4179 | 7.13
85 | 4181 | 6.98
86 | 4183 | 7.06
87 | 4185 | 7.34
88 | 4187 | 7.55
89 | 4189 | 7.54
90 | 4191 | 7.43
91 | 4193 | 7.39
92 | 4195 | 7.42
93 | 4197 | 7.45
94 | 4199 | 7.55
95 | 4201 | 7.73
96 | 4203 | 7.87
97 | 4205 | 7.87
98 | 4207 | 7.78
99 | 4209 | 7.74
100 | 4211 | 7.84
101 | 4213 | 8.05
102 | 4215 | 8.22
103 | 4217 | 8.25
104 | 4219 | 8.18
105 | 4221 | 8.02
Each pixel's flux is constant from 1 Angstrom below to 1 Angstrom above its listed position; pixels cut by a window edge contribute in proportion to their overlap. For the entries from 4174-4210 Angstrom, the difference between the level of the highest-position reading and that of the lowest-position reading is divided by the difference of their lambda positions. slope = 0.013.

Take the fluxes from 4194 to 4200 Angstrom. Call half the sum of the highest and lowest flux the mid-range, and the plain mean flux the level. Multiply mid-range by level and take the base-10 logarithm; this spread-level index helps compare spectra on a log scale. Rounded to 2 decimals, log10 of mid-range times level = 1.75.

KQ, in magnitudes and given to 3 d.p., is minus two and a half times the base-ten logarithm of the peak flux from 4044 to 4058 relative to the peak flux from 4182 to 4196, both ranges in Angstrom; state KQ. -0.009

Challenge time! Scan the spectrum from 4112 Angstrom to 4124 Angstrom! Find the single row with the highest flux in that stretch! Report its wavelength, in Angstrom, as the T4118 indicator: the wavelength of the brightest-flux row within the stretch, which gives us 4113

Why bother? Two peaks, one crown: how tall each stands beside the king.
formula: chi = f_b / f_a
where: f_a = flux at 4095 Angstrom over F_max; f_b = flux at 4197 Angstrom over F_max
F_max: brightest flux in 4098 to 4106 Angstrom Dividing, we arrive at 1.03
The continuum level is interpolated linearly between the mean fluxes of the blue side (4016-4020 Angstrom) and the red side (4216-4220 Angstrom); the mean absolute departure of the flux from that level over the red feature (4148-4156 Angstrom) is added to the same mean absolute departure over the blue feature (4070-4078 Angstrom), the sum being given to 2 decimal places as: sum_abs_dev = 0.45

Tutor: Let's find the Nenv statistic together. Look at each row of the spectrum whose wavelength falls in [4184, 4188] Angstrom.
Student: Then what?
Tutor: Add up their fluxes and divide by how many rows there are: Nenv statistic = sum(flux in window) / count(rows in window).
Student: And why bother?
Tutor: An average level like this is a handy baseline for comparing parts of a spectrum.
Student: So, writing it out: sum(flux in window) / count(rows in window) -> 7.4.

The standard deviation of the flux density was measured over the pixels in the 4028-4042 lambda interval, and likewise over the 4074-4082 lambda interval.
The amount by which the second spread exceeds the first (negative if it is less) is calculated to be -0.08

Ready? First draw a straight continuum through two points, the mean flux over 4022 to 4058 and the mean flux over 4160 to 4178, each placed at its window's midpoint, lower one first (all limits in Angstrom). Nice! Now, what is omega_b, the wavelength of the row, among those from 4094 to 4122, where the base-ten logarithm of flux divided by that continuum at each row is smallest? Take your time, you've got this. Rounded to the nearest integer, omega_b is 4099 Angstrom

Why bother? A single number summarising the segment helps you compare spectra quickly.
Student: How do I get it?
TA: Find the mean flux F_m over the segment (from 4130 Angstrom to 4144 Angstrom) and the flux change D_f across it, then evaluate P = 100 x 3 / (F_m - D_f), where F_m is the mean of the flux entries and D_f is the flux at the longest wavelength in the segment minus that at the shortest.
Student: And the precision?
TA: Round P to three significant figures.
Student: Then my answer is 39.7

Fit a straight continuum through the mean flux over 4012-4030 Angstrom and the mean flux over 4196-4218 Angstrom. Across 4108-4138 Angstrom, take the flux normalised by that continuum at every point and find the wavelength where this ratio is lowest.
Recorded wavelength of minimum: 4109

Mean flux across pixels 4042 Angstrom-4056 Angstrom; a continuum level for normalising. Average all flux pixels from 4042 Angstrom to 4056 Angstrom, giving 7.51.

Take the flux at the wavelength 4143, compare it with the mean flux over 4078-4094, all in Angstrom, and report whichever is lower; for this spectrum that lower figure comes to 7.52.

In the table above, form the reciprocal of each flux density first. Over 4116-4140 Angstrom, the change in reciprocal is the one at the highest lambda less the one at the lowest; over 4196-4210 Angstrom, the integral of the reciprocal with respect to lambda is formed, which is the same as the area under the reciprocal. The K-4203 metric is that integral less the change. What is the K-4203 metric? 1.8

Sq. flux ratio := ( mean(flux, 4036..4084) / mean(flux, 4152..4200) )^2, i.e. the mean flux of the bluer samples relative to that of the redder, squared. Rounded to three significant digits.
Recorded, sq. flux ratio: 1.02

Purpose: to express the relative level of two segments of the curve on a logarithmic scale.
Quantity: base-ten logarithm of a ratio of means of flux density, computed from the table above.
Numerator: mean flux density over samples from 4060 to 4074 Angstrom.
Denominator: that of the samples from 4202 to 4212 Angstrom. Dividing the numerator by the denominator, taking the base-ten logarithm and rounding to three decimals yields -0.021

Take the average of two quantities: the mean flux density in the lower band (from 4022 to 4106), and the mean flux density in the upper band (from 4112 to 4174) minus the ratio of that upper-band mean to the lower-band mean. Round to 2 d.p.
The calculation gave 7.03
